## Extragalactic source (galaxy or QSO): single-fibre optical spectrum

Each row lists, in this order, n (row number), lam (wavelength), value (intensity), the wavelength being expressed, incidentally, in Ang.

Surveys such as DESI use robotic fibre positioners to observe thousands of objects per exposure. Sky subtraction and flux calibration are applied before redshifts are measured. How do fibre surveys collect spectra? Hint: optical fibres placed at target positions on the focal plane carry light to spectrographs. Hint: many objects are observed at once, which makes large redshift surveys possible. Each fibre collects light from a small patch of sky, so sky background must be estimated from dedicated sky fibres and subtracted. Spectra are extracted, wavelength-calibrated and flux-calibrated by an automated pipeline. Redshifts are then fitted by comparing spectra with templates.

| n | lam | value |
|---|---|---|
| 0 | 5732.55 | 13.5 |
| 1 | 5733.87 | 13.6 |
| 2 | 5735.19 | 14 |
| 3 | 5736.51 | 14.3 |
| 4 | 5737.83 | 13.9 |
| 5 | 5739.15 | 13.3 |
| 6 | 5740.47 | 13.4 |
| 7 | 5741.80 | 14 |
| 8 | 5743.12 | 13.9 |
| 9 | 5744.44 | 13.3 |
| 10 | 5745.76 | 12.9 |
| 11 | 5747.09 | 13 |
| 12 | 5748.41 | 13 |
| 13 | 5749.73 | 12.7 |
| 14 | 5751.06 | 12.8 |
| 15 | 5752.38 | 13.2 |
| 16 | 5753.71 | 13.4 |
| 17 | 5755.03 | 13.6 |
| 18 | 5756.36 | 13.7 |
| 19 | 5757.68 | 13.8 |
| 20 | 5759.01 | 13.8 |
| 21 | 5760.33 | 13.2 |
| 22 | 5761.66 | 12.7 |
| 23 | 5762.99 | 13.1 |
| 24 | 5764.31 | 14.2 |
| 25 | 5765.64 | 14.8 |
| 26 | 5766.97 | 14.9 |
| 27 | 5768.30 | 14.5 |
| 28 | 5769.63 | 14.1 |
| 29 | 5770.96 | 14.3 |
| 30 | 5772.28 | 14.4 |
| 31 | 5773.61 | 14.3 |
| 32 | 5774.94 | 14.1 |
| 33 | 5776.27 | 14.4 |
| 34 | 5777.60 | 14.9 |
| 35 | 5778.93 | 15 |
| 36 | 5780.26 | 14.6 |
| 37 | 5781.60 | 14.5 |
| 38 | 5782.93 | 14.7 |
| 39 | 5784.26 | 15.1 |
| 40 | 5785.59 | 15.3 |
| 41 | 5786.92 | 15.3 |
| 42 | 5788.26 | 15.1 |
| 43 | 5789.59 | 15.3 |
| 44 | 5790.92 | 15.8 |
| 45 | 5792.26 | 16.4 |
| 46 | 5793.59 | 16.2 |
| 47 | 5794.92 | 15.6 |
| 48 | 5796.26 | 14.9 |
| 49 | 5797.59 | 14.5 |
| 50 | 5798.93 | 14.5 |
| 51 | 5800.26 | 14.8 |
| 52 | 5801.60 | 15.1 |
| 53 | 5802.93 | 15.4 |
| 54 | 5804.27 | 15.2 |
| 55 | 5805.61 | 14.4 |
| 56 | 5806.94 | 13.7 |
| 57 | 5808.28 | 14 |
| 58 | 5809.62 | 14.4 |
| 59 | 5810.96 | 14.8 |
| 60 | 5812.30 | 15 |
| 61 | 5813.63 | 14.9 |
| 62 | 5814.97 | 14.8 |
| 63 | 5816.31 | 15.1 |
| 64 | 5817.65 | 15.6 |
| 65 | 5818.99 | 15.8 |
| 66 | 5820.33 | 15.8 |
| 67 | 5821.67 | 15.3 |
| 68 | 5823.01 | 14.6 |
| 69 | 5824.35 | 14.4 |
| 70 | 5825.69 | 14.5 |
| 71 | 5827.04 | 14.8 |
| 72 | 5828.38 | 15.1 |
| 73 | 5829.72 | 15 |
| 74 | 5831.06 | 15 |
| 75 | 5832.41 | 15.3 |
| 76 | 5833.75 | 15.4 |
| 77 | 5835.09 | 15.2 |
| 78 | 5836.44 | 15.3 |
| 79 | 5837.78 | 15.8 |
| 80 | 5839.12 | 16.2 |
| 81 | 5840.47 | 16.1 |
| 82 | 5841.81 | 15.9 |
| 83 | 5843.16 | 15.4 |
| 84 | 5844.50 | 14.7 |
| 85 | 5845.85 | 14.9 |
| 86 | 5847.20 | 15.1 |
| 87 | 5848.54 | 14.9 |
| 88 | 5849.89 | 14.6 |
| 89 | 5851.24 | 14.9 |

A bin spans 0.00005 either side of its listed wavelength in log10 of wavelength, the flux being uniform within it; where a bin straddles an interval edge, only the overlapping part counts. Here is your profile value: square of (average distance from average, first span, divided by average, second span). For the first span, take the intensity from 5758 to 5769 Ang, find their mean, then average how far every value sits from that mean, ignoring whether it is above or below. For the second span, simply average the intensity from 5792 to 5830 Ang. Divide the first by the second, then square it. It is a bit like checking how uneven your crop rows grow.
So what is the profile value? 0.0022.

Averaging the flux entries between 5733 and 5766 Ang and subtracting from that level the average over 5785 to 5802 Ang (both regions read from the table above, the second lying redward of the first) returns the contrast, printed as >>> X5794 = -1.8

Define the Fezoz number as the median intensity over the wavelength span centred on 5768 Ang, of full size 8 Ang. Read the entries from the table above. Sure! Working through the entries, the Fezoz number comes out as 14.4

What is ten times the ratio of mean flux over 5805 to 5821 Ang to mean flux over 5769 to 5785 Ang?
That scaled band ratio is 10.2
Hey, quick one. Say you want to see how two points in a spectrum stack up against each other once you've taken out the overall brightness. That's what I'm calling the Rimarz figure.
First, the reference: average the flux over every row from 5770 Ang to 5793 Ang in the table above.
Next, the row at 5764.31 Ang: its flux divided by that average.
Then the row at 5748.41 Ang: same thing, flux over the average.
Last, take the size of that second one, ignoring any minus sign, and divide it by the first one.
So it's 0.92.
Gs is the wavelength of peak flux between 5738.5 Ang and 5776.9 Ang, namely 5766.97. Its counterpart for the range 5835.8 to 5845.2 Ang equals 5839.12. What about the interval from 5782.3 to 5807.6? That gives 5792.26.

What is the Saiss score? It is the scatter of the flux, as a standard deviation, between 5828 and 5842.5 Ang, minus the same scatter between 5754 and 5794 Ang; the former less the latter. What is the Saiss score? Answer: -0.42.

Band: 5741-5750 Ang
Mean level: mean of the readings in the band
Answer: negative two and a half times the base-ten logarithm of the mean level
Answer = -2.81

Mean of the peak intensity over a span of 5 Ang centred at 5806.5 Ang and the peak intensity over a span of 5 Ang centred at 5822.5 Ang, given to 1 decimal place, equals 15.5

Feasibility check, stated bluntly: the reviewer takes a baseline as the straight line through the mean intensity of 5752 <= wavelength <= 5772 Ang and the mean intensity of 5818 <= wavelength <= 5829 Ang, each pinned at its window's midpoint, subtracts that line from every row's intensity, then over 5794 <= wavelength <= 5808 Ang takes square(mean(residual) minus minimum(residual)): 1.5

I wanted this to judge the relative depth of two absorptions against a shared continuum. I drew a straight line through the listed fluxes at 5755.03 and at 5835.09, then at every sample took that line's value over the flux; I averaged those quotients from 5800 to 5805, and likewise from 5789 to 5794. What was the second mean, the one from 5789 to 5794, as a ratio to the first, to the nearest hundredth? 0.94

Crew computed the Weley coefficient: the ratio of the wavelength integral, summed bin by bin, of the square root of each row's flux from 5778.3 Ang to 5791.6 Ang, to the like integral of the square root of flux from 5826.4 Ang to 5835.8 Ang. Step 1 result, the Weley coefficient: 1.4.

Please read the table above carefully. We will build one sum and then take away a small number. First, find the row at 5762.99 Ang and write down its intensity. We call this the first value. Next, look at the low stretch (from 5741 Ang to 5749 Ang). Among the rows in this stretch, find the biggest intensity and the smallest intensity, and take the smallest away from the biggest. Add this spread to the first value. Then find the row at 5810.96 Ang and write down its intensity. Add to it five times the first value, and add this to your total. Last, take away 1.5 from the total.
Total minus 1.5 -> 93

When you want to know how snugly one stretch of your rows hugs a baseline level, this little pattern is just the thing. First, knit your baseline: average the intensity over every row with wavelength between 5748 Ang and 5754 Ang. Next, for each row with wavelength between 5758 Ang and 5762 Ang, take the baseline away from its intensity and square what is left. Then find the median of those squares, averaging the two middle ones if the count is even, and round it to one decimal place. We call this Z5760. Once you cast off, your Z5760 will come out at 0.1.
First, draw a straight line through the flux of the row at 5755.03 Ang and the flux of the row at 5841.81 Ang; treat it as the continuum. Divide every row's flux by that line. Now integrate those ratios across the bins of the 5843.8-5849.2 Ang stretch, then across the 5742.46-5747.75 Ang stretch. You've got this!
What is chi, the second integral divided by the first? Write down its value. 1.05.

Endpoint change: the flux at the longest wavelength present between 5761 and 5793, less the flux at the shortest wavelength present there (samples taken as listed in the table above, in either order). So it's 3.7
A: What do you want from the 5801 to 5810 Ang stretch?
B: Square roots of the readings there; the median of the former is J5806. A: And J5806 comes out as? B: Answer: 3.79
